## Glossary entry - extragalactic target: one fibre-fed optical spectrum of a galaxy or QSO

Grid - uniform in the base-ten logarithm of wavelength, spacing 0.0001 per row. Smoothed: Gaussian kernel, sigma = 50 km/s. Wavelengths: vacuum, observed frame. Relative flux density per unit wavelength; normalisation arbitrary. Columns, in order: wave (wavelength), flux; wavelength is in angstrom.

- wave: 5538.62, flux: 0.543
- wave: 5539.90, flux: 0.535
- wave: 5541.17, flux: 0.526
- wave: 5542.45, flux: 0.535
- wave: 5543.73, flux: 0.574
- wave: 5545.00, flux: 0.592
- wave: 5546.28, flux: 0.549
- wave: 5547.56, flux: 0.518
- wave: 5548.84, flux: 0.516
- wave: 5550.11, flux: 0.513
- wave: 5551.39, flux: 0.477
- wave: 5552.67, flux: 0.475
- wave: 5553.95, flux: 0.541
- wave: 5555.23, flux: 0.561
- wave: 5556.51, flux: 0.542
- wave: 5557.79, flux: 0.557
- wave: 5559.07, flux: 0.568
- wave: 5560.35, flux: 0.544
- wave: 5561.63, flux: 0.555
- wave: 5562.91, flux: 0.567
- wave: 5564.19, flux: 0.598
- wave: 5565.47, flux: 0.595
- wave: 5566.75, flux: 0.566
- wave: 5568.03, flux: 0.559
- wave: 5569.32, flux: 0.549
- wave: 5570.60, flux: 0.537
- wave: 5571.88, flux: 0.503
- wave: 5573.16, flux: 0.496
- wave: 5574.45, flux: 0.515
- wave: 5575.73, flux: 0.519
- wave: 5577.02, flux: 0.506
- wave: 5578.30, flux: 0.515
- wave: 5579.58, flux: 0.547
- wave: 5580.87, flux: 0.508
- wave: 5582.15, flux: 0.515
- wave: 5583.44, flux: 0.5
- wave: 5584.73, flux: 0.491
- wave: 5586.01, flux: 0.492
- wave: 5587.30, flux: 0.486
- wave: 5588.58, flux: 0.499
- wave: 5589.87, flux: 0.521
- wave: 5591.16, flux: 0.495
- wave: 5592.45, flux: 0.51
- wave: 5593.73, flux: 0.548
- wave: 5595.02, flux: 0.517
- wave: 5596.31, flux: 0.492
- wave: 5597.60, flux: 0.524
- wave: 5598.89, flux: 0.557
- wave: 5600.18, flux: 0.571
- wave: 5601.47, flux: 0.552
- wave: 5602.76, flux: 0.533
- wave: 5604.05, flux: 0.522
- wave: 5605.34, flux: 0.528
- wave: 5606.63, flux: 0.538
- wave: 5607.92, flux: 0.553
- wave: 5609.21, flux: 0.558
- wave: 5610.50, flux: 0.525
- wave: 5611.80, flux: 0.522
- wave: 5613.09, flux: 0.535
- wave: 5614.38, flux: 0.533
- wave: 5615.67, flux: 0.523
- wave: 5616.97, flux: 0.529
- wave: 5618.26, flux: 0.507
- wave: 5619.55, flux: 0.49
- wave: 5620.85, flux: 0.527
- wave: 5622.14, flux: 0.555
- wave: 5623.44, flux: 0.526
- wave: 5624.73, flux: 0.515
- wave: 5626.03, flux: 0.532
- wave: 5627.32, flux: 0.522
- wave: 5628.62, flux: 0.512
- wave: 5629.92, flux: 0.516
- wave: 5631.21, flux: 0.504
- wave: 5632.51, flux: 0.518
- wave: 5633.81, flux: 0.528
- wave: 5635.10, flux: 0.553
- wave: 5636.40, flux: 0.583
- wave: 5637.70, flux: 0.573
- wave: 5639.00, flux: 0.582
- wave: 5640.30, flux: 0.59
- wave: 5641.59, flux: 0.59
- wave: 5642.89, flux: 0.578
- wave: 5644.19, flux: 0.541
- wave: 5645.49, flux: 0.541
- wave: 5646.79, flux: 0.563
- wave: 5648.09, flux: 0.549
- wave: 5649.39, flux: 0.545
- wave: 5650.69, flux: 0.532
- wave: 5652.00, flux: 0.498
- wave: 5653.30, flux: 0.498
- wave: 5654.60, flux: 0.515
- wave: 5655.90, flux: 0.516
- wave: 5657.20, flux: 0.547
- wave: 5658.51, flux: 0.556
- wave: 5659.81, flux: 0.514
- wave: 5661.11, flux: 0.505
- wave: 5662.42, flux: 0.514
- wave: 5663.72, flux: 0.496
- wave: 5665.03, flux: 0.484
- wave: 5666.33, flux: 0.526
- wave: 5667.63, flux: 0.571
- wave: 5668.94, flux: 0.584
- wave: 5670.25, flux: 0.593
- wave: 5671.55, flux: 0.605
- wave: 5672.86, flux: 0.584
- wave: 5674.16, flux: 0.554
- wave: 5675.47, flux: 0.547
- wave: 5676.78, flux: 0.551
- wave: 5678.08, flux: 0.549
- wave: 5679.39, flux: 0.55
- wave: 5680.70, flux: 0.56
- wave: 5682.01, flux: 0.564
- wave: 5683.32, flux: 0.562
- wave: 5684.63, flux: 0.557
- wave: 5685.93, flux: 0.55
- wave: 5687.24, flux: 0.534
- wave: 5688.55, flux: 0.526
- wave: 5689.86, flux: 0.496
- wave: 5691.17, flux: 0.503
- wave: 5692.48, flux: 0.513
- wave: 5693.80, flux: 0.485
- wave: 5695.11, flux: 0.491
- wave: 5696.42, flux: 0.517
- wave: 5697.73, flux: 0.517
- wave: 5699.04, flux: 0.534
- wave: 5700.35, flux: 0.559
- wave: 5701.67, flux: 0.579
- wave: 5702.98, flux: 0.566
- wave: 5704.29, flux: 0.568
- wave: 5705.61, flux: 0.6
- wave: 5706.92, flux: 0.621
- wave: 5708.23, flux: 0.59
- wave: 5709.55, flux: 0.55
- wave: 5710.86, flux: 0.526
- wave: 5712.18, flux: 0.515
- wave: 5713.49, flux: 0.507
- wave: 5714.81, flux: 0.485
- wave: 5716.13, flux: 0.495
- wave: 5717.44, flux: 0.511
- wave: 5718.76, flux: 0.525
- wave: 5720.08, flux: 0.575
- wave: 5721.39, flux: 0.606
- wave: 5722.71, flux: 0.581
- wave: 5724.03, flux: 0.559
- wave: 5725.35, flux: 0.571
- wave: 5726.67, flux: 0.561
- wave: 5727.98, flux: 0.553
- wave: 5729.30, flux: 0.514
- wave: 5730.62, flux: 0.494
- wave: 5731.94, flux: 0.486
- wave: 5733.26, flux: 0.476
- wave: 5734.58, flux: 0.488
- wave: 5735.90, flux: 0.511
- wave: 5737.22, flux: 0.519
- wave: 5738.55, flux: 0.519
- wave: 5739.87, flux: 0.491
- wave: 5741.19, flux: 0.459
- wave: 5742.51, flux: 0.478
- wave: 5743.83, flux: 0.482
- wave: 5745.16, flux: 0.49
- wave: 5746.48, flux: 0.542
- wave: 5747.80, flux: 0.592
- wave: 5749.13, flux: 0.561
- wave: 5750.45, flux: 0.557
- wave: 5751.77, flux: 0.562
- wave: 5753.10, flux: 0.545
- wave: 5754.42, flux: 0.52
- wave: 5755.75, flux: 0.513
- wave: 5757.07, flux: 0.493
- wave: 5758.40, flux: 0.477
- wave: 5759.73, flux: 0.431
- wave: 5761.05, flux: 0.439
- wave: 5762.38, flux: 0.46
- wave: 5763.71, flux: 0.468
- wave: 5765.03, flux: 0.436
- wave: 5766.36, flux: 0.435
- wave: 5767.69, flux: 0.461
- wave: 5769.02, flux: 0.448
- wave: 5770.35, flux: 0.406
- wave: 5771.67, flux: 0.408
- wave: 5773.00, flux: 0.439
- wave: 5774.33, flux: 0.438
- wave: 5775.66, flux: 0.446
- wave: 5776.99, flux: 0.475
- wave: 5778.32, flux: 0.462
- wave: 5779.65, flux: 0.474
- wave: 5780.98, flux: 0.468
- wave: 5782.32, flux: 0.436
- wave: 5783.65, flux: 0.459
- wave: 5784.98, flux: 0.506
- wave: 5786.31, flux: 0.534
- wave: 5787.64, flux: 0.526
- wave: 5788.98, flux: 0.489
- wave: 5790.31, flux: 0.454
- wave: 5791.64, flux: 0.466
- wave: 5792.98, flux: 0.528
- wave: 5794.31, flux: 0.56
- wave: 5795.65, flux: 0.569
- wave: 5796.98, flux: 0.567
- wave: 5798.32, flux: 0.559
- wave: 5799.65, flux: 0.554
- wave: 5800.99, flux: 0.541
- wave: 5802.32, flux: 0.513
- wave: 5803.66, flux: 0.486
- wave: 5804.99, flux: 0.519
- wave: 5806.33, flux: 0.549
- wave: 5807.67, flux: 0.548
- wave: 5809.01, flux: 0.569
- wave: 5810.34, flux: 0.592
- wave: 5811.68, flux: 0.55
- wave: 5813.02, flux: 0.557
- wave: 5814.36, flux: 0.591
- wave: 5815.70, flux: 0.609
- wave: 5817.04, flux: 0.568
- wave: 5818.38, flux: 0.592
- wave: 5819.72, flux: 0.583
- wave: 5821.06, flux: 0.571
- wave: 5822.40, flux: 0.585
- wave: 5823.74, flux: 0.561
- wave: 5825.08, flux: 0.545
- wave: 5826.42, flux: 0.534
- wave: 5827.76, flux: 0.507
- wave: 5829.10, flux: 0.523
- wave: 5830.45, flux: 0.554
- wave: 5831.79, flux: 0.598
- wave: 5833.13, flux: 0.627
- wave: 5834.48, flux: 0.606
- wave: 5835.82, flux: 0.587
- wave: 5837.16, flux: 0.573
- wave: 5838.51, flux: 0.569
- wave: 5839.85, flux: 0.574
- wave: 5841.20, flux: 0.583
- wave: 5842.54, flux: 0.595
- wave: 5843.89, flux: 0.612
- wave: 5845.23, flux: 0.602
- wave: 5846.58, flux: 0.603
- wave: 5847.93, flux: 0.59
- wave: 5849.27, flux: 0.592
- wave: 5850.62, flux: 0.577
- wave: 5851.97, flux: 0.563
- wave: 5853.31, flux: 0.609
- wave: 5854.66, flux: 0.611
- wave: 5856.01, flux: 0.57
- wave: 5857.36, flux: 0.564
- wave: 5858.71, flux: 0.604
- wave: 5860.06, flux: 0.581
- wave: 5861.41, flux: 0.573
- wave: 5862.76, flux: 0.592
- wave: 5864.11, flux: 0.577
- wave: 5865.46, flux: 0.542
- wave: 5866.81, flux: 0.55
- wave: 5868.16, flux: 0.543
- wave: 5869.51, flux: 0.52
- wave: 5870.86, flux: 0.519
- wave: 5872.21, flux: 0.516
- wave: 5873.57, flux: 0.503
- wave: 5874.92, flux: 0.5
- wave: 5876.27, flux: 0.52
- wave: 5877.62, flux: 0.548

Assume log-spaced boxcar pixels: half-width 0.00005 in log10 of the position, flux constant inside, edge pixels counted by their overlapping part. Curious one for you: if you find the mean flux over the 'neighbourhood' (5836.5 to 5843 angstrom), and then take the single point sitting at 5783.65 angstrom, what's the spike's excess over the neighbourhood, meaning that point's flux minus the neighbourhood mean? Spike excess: -0.12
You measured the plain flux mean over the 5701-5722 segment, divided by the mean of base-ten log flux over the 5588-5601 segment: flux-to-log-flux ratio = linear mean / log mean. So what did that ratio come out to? -1.96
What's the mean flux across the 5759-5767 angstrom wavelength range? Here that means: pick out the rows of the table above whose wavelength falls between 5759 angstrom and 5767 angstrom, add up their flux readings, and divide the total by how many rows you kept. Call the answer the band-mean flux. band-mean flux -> 0.445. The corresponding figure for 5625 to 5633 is 0.517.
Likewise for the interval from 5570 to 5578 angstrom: 0.513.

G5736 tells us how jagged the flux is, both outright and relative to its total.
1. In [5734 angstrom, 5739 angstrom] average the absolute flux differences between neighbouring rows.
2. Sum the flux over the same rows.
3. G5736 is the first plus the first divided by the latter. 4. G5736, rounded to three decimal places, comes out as 0.015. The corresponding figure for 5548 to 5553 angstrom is 0.021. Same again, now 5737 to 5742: 0.030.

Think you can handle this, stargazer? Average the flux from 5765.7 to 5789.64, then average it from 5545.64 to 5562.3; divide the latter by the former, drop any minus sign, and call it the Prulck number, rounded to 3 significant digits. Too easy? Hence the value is 1.15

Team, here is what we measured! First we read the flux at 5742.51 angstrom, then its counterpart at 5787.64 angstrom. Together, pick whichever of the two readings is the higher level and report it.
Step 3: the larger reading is 0.53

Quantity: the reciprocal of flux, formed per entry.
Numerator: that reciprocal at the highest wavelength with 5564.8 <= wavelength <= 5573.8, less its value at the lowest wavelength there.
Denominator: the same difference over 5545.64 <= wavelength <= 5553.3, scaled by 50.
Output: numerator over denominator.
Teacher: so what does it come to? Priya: 0.024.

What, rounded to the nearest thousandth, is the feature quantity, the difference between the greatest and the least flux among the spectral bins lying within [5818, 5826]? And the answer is 0.047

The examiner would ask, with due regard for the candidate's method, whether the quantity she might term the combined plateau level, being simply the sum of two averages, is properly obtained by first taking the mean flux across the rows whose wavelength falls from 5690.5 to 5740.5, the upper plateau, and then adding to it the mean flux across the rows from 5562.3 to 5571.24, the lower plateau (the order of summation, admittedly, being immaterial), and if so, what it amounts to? 1.10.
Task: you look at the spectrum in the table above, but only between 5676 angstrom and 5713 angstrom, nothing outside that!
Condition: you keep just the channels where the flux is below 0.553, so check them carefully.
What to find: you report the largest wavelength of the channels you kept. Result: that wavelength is 5712.18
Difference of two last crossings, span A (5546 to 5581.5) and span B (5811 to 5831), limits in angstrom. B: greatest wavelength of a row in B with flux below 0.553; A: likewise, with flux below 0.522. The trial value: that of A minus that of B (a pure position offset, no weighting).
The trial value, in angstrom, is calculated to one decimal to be -248.2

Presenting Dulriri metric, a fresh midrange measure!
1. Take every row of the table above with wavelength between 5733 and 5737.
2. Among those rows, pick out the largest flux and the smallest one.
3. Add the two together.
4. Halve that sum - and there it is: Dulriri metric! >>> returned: 0.49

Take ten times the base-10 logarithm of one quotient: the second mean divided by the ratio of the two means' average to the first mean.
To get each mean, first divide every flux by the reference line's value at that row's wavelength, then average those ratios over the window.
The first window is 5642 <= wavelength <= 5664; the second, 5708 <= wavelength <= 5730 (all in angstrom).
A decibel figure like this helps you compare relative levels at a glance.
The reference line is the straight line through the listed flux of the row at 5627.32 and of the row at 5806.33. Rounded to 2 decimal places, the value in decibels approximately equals 0.04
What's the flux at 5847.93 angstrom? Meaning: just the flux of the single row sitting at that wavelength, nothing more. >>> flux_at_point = 0.59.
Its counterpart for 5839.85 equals 0.574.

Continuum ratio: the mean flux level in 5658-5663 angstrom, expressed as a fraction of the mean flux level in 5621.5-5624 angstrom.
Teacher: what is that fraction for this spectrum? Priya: 0.97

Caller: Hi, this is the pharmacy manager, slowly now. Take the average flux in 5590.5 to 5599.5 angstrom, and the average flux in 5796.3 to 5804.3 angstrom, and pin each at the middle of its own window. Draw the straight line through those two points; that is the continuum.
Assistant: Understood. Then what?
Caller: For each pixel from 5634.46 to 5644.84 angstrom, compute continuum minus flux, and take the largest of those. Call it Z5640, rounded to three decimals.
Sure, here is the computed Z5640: -0.017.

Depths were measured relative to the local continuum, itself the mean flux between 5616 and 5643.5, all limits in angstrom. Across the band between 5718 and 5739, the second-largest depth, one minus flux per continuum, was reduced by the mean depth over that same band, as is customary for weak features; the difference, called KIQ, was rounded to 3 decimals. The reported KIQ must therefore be 0.088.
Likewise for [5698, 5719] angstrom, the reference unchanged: 0.094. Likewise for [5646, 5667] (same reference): 0.049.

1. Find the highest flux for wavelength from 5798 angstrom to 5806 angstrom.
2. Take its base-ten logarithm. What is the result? -0.25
